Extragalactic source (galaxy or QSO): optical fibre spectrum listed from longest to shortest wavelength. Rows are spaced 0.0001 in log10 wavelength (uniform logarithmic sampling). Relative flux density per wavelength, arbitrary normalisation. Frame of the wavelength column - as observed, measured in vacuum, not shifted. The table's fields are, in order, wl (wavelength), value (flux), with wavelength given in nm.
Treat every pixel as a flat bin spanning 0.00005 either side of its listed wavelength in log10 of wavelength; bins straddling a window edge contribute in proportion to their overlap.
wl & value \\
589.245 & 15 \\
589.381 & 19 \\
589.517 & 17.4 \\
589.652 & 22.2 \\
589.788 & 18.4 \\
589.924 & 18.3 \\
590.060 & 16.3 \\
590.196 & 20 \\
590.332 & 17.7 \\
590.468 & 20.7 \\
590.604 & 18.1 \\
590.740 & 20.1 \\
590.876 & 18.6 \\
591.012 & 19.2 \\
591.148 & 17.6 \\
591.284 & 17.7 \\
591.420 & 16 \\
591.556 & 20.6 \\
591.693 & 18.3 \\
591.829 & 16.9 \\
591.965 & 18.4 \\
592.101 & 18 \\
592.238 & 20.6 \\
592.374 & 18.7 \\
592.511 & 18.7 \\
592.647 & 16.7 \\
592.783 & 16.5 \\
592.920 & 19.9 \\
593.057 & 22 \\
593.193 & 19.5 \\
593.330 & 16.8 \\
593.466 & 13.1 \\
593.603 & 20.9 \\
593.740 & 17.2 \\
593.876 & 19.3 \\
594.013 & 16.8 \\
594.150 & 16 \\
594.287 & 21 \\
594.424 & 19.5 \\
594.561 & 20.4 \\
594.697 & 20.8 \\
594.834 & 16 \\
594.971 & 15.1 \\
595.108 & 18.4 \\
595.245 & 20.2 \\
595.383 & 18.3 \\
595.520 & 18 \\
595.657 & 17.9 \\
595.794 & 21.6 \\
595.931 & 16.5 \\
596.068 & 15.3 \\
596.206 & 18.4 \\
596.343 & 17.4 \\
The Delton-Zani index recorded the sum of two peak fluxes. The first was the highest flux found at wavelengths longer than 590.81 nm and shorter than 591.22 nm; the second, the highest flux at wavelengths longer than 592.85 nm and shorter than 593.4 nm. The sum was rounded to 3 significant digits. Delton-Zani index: 41.2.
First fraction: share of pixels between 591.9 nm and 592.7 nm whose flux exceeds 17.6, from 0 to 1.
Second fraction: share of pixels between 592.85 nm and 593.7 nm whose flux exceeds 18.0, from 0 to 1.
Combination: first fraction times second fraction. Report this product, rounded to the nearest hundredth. 0.56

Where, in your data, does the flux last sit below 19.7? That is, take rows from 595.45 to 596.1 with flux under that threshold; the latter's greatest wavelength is 596.068 nm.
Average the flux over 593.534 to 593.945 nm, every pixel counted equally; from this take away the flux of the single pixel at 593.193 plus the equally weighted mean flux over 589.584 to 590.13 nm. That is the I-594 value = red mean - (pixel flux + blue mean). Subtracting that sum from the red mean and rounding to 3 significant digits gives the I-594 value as -19.2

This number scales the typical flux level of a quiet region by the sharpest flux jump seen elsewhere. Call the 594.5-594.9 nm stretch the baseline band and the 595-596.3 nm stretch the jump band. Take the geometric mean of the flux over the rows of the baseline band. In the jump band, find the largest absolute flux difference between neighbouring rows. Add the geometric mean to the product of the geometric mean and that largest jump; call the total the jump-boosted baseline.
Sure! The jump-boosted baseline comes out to 116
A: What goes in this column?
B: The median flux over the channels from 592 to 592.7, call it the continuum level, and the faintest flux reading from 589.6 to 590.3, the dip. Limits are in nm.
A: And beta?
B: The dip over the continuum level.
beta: 0.872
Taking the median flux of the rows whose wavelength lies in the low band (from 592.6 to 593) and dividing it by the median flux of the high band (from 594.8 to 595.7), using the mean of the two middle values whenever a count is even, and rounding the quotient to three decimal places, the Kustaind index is 0.928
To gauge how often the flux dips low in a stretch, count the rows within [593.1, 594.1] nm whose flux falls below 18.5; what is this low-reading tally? 4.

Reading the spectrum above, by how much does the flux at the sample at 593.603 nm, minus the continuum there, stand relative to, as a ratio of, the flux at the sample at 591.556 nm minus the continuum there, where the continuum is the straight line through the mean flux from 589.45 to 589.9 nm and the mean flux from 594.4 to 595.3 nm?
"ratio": 1.4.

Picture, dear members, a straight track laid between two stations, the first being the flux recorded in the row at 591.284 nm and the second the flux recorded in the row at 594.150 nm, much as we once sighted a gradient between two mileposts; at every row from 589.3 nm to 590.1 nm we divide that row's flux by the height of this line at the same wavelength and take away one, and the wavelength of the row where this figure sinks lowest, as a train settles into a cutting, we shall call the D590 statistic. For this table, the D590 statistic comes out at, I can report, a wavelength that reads 590.060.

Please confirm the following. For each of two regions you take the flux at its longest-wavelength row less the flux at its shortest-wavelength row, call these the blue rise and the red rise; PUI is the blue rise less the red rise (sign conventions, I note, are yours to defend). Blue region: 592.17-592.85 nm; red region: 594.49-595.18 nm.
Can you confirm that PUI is -2.1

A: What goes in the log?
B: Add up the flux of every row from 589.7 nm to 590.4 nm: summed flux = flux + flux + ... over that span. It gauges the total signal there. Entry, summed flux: 90.7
